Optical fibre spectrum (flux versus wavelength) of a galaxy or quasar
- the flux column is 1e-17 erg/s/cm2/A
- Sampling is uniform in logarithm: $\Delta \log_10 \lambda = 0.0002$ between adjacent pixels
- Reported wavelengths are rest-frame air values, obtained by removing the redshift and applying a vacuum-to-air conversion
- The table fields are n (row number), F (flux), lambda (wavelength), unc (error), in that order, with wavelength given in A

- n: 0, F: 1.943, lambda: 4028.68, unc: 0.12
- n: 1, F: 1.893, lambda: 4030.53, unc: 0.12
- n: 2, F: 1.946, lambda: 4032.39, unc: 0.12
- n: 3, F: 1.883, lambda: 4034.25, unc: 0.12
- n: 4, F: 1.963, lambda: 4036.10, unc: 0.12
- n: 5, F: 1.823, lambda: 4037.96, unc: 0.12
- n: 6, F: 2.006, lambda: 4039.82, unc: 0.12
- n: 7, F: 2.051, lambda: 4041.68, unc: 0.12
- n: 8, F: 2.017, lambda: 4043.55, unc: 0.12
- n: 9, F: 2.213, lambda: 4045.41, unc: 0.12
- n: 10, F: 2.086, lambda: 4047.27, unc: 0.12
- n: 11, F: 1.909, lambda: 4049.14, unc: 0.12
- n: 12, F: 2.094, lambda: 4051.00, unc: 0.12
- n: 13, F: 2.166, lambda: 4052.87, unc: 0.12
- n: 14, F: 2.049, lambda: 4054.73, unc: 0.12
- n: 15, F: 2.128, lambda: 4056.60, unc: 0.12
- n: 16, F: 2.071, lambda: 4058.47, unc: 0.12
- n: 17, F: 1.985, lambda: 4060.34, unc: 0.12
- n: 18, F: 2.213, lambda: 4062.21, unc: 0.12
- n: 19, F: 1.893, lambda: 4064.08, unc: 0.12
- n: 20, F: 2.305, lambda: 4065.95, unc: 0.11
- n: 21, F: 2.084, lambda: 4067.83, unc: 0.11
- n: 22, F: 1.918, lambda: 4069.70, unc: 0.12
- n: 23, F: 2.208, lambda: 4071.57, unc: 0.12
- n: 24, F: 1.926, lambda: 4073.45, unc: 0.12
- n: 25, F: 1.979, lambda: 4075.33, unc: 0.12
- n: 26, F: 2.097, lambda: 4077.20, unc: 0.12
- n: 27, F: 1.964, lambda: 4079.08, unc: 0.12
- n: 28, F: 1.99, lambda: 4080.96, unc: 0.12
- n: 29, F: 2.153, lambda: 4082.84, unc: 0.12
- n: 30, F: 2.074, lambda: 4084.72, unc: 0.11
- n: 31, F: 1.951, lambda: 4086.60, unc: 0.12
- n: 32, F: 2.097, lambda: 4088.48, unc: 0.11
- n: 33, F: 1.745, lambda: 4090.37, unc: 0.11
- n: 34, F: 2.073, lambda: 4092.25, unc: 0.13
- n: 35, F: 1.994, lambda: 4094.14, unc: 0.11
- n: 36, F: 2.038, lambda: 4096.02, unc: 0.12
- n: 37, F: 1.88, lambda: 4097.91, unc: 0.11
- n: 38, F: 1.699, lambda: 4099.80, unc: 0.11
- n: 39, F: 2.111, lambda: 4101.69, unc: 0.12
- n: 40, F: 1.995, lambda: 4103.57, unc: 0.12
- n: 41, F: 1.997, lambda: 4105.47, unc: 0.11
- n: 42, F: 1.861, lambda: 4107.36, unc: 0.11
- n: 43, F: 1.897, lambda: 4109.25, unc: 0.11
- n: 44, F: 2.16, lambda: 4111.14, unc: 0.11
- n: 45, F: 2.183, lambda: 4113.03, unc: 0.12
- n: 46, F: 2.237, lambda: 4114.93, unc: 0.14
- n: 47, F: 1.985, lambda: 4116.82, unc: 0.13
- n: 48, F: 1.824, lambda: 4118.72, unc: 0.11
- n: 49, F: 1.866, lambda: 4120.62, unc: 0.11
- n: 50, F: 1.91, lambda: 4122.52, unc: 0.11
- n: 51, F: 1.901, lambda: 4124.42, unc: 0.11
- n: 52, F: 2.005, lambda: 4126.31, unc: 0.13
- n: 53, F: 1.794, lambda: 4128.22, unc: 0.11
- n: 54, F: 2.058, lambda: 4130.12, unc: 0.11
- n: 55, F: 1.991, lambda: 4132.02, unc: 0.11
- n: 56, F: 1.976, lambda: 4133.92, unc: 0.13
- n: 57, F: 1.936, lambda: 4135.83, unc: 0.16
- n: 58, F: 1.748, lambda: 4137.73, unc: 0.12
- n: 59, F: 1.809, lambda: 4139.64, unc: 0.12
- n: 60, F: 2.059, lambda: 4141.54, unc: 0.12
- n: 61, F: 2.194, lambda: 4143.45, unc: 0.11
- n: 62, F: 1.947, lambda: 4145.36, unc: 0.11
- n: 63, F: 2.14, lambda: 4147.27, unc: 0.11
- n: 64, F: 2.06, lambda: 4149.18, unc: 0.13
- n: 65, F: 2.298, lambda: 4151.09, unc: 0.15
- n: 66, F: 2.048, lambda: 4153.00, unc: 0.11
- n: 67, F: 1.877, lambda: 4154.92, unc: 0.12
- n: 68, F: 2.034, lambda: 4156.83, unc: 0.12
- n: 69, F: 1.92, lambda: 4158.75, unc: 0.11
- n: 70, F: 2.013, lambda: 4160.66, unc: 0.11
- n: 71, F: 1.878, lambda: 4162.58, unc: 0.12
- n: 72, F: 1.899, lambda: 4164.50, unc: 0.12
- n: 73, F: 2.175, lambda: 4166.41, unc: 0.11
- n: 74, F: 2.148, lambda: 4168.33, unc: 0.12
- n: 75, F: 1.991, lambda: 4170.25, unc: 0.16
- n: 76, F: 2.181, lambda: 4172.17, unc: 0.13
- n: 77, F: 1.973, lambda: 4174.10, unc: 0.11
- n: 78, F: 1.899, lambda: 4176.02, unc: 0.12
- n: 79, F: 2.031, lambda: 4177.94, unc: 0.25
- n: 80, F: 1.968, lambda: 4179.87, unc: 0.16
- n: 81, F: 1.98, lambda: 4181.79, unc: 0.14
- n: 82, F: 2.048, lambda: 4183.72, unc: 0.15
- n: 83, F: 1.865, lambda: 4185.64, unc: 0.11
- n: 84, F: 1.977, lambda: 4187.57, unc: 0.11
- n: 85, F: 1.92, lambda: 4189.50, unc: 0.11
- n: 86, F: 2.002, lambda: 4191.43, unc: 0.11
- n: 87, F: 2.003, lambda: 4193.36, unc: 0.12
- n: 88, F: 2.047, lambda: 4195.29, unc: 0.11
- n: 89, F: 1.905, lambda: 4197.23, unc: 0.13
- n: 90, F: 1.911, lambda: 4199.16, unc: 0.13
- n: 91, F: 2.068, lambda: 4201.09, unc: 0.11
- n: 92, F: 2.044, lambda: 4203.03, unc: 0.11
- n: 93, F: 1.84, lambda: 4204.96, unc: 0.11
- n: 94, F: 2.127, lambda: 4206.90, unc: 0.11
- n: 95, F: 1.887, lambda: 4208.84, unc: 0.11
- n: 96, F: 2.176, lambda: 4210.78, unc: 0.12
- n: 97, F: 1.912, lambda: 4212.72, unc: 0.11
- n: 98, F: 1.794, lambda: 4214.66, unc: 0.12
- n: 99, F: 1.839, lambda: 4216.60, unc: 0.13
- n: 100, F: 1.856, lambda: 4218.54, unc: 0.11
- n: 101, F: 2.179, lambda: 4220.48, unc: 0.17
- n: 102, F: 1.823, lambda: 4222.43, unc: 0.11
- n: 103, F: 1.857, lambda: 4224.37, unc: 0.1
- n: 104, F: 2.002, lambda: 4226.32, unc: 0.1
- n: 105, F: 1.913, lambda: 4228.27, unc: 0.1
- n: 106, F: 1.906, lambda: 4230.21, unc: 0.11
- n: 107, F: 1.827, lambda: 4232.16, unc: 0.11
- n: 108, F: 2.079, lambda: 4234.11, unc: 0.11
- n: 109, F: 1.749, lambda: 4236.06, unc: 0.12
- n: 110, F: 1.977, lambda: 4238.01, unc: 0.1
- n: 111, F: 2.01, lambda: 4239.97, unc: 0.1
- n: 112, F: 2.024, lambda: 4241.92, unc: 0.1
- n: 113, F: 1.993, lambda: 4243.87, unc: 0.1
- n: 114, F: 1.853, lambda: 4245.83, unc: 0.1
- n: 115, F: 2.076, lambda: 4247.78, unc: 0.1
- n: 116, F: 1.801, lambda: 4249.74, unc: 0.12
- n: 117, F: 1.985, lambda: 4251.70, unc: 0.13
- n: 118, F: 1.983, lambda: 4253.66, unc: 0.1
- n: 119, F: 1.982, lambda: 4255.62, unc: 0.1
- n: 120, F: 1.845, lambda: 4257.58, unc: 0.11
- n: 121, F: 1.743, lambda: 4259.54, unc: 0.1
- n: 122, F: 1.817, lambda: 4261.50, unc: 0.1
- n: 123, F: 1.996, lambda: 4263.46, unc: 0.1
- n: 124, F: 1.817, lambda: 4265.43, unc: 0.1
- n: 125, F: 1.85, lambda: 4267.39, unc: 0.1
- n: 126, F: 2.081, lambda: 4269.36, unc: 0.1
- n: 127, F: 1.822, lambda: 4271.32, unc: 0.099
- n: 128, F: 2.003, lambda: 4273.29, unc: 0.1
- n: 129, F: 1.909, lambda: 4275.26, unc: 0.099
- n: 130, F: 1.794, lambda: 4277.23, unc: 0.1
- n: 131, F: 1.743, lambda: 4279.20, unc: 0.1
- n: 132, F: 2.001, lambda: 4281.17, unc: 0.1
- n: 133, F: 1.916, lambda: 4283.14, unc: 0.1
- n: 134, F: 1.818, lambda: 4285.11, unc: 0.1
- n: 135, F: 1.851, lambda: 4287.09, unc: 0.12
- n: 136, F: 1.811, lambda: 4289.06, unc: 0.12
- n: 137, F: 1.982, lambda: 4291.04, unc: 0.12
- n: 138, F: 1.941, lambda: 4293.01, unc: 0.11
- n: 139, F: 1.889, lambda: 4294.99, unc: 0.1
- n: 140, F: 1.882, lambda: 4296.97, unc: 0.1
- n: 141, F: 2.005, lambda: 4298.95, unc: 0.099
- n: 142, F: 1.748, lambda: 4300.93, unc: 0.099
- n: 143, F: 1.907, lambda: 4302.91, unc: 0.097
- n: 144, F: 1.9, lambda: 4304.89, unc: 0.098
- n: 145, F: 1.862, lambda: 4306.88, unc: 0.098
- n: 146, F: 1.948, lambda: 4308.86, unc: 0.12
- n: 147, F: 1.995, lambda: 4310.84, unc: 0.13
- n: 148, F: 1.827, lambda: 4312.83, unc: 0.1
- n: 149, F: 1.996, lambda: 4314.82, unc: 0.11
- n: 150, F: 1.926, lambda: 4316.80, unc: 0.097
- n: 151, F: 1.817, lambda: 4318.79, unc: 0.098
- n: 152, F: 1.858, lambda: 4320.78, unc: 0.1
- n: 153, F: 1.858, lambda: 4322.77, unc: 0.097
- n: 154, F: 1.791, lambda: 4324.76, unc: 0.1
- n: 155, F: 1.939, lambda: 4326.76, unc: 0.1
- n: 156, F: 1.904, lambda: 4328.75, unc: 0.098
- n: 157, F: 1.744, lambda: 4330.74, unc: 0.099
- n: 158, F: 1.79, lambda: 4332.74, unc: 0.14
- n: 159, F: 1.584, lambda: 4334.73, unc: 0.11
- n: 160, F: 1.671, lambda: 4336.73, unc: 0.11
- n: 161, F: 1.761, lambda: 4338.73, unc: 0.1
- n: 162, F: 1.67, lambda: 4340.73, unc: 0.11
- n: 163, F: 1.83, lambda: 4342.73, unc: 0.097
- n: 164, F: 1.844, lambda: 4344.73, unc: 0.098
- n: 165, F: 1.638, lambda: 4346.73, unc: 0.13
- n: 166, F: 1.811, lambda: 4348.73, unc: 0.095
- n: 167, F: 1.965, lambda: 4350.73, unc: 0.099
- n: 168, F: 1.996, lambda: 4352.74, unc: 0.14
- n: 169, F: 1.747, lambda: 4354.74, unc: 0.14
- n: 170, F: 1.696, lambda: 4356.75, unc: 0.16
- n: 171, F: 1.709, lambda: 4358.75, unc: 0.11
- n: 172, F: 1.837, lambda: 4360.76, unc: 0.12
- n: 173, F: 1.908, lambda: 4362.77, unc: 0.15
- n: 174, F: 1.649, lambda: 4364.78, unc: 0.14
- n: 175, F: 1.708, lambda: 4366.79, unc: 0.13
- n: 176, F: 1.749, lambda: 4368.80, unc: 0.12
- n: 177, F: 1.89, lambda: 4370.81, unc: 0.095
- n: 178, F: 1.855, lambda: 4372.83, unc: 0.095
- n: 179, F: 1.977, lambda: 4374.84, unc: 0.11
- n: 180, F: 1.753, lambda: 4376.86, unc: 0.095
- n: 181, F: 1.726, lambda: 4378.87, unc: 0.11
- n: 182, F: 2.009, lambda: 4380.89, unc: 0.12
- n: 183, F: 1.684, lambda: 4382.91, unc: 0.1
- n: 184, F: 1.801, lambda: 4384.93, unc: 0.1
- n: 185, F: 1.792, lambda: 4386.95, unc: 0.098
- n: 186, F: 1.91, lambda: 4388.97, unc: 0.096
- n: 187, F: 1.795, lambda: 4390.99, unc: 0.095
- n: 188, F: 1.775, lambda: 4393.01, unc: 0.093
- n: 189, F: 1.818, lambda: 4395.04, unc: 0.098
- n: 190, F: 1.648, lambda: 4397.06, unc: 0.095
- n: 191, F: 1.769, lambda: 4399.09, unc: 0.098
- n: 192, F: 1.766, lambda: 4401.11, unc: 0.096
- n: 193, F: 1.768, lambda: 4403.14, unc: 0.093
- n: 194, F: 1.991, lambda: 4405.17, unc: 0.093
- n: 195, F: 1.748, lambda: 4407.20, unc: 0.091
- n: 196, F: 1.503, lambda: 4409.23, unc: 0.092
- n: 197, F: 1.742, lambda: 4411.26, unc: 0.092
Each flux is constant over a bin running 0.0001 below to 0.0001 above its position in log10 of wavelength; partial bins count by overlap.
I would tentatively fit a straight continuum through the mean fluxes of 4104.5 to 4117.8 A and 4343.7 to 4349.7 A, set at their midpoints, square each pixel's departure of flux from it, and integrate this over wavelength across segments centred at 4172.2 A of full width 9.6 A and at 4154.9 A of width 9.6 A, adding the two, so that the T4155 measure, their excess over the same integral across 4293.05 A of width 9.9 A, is 0.28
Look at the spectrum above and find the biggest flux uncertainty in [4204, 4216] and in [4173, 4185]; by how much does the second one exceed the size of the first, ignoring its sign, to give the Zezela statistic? 0.13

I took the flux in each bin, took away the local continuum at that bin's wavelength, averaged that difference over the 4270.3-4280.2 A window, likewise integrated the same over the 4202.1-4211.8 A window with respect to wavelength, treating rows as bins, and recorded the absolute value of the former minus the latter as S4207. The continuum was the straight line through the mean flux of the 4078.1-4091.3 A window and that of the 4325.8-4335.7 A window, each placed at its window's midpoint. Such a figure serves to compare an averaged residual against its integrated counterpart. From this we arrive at 1.1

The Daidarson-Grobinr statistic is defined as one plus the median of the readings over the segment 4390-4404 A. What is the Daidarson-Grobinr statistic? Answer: 2.77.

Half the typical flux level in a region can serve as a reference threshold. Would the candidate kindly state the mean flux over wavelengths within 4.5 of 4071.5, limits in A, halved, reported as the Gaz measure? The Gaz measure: 1.01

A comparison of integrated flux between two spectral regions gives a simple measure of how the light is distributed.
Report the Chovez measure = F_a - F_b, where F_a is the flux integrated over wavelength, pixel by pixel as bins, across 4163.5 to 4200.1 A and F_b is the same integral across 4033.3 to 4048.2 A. 43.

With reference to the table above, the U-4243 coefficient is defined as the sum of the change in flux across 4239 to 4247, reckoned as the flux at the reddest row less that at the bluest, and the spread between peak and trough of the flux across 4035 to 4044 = 0.1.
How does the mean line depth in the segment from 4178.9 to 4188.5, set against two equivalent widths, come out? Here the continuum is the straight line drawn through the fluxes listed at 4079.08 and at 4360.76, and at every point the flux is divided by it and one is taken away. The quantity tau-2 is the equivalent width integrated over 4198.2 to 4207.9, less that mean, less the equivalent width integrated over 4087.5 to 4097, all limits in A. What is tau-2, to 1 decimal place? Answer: 0.3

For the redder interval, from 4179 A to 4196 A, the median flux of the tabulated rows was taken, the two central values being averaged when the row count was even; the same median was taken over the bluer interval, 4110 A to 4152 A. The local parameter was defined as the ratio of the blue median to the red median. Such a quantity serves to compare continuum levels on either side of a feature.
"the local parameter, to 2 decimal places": 1.00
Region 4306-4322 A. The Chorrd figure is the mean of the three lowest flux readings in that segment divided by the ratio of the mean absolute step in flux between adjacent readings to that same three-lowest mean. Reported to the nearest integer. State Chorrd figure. 34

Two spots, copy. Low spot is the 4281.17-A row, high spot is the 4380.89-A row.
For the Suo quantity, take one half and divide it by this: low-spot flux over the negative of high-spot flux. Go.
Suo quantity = -0.50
